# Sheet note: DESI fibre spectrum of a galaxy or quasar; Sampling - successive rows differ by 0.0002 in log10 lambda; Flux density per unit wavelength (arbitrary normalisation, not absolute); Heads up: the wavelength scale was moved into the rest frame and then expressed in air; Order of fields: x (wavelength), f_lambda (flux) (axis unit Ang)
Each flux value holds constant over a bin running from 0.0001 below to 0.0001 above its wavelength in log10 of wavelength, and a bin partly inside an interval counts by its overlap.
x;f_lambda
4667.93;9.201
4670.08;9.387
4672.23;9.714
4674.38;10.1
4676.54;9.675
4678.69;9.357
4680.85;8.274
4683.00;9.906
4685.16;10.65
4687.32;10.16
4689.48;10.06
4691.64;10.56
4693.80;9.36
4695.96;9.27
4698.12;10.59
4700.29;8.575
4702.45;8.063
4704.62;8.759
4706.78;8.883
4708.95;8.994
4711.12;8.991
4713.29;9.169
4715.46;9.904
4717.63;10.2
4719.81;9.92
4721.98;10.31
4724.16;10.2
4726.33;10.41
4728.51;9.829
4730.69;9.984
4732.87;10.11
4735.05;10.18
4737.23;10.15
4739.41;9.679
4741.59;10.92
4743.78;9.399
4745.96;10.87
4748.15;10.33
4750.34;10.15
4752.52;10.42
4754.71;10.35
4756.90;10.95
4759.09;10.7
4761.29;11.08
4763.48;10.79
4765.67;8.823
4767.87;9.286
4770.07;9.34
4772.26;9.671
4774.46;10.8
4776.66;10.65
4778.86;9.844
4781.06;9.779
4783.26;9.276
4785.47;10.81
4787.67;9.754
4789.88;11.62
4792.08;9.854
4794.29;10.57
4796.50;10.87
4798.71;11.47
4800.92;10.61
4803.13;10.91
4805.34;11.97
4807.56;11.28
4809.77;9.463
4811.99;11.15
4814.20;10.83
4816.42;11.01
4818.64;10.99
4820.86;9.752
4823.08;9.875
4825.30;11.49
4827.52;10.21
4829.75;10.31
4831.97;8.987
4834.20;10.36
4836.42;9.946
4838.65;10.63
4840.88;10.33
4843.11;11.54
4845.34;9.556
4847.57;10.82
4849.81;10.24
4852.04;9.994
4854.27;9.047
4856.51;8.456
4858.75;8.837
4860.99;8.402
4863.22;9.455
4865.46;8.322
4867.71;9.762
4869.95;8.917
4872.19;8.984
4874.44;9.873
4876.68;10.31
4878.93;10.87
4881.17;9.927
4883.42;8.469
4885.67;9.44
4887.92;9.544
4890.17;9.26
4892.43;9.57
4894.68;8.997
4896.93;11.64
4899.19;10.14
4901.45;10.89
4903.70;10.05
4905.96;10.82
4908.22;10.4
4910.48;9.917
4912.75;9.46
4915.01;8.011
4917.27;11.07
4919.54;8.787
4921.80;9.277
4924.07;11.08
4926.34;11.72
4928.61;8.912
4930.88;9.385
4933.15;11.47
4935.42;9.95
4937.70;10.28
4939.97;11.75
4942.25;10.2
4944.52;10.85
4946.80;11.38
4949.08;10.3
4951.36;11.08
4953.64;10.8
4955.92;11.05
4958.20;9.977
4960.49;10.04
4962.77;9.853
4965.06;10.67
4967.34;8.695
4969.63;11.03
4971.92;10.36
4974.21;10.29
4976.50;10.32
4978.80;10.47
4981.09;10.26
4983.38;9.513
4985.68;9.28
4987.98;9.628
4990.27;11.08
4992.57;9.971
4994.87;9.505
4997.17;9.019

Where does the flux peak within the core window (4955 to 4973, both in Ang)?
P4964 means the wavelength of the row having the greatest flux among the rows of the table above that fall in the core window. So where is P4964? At 4955.92 Ang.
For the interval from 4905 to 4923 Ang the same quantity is 4917.27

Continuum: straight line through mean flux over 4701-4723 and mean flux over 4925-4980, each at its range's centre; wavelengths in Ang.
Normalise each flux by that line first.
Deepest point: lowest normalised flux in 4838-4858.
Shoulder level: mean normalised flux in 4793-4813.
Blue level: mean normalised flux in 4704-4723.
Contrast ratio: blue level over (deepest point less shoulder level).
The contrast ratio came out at -3.7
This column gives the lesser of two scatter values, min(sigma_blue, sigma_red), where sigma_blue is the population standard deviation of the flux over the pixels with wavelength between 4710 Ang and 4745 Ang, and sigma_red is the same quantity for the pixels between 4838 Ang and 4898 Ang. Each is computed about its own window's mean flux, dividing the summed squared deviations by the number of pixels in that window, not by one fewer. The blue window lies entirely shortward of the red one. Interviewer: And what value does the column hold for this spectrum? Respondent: 0.46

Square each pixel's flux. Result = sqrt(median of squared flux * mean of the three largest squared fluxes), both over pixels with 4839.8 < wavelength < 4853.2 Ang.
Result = 112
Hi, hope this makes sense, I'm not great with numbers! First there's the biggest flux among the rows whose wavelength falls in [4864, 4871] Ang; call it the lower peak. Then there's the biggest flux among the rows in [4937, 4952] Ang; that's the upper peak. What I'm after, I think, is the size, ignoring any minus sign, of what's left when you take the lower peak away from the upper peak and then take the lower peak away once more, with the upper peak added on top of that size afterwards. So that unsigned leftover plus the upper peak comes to 19.5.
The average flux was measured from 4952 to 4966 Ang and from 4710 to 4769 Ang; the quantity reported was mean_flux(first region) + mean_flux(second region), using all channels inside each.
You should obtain 20.5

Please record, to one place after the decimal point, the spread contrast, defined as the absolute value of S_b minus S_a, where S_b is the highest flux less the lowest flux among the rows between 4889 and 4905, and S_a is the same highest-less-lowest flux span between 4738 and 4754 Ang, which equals 1.1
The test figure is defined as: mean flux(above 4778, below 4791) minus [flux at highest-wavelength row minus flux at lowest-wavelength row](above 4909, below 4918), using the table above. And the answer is 9.0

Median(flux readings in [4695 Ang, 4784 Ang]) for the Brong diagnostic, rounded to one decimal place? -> 10.0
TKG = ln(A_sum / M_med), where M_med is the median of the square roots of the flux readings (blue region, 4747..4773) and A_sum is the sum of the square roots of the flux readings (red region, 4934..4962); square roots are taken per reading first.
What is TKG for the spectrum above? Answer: 2.50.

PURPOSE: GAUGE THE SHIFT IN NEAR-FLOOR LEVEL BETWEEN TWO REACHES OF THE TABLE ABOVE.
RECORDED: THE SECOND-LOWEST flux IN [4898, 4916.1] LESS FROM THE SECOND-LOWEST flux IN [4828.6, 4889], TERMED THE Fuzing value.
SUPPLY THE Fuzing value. -1.1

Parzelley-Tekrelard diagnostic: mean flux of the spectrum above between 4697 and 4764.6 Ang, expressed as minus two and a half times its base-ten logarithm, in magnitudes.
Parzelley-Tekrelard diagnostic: -2.50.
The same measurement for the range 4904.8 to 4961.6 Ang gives -2.53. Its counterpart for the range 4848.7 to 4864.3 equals -2.41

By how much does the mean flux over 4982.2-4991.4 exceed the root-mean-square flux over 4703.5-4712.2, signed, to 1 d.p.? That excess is 1.0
